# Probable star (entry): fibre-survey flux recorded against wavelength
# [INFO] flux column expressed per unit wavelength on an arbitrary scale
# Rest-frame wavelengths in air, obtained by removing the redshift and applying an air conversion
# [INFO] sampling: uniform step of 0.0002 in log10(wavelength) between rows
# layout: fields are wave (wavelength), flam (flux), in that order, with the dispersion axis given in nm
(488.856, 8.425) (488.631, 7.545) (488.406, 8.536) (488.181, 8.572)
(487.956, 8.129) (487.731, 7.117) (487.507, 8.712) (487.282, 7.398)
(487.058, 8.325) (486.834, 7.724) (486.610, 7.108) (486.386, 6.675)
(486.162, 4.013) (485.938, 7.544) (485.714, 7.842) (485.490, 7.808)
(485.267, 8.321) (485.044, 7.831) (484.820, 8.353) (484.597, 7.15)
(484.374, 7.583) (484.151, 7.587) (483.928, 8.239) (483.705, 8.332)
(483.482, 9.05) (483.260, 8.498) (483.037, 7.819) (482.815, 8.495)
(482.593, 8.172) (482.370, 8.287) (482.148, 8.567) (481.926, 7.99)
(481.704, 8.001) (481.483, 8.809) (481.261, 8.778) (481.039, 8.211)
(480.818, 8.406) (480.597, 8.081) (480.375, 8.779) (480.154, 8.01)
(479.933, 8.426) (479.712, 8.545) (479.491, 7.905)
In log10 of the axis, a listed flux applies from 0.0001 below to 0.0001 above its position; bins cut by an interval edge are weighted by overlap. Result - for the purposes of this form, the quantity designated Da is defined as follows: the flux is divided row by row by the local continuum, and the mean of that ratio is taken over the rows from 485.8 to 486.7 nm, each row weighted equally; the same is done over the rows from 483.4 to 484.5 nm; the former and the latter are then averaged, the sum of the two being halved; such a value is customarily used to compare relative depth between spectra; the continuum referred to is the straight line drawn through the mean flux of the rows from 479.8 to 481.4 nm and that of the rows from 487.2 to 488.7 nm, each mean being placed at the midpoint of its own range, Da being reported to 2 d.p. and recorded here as 0.89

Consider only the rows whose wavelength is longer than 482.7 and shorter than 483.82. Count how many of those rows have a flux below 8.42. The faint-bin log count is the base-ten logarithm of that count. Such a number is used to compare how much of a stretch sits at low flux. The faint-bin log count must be 0.301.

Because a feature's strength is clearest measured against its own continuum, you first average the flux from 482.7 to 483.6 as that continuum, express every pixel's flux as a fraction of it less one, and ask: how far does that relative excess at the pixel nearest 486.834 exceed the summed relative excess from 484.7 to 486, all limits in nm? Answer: 0.28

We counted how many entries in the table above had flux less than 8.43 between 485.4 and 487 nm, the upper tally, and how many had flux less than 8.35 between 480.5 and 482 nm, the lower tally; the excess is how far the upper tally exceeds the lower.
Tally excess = 3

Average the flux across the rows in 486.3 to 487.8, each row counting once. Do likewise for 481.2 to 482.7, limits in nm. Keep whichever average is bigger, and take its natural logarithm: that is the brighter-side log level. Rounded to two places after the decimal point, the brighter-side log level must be 2.12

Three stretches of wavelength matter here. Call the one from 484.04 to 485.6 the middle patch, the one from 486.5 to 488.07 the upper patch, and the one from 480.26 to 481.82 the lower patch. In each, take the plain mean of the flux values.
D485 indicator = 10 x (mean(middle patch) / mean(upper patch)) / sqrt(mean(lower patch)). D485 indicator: 3.45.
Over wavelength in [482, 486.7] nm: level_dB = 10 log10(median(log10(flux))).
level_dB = -0.485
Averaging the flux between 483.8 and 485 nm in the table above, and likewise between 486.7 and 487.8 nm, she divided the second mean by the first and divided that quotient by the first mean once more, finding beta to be 0.130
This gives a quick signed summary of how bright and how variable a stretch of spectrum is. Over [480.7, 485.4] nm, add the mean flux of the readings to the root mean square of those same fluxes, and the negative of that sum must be -16.44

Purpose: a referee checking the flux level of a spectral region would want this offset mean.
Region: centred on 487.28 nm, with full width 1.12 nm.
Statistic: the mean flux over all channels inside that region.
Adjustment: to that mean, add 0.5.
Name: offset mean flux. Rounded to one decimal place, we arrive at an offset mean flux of 8.4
